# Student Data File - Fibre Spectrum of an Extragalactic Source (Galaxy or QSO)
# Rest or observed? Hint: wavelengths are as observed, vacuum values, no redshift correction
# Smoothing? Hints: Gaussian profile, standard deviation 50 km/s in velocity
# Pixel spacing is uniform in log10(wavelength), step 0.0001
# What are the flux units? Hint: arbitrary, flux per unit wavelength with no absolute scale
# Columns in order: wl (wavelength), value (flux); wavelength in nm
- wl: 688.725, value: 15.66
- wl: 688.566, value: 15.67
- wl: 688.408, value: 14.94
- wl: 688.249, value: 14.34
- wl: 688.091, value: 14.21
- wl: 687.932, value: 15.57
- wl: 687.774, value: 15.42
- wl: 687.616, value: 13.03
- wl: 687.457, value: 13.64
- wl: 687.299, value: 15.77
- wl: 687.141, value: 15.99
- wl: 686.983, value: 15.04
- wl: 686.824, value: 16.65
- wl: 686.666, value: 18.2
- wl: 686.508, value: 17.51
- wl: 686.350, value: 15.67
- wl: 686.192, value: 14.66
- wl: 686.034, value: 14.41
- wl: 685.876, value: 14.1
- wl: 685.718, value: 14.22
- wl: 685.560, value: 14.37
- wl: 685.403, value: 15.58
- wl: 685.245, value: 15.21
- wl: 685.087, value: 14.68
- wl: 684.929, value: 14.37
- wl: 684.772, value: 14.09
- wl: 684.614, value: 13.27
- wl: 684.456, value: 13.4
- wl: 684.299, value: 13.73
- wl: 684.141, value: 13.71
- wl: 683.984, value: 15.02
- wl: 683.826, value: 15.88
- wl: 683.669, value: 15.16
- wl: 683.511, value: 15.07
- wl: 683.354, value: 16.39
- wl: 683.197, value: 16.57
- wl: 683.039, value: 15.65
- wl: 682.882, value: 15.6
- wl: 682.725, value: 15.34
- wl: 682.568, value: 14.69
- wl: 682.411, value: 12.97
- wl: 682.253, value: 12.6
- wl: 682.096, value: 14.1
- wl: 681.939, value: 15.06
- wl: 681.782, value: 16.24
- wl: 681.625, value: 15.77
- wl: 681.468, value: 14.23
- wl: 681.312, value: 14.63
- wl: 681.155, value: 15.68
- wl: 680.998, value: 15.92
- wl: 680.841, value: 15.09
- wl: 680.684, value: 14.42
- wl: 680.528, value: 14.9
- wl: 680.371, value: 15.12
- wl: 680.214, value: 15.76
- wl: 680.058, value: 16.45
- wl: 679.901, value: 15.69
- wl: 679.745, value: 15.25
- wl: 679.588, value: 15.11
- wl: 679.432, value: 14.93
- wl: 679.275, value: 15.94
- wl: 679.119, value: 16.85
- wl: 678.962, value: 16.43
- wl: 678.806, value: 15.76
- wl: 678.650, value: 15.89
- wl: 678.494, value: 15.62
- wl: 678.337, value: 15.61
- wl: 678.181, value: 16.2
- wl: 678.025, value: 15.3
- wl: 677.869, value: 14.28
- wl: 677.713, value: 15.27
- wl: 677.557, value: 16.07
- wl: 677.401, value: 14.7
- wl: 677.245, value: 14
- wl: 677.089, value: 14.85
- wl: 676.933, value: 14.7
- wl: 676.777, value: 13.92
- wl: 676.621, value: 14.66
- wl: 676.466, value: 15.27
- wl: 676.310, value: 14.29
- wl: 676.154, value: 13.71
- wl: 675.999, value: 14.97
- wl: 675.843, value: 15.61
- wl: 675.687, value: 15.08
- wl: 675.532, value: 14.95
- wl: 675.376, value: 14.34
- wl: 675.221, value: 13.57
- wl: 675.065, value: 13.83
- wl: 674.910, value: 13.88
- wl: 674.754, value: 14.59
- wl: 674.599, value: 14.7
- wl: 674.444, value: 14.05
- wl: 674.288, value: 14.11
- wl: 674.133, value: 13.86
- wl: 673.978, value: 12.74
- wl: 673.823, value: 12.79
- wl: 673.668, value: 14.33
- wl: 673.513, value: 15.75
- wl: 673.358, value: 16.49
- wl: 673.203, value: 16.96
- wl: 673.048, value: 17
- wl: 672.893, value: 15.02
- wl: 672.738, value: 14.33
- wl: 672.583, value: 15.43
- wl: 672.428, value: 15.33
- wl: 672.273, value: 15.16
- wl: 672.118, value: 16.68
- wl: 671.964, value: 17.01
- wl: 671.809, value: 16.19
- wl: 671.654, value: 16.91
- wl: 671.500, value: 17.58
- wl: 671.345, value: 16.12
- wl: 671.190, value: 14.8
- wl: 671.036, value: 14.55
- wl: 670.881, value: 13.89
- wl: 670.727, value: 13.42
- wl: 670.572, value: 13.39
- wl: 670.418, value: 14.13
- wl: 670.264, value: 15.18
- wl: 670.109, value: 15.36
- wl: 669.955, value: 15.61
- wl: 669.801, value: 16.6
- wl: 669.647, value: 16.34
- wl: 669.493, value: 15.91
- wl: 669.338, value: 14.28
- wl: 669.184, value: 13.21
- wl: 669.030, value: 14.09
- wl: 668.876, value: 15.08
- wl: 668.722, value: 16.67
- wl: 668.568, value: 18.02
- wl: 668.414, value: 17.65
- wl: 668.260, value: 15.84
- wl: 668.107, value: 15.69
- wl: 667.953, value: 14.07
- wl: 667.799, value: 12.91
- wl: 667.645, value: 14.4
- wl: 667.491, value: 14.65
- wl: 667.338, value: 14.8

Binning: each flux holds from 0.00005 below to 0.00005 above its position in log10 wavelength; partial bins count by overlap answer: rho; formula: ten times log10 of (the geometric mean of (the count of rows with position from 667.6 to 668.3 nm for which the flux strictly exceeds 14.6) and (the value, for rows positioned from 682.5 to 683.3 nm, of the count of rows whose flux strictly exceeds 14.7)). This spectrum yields 4.5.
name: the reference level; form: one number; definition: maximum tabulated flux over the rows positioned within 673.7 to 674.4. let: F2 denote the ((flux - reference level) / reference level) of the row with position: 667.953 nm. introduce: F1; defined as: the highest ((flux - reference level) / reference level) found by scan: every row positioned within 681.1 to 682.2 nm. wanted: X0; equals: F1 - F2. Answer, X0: 0.154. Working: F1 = 0.15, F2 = -0.003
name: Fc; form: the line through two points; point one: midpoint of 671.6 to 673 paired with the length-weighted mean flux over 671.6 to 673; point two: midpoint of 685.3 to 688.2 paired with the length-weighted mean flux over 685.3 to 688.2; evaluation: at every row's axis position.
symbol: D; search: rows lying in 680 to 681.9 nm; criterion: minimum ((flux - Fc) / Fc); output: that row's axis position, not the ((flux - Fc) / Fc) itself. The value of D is 681.468 nm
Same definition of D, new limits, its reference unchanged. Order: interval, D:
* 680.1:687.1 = 682.253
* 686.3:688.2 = 687.616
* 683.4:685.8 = 684.614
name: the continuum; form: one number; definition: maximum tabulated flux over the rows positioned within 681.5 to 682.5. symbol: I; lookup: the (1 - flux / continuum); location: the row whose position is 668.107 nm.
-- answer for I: 0.034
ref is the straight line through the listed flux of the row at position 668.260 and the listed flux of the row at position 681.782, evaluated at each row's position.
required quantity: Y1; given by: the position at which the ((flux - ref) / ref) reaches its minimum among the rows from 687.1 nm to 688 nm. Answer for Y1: 687.616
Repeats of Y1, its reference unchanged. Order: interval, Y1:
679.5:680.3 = 679.588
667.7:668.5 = 667.799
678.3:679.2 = 678.337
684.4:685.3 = 684.614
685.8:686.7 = 685.876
